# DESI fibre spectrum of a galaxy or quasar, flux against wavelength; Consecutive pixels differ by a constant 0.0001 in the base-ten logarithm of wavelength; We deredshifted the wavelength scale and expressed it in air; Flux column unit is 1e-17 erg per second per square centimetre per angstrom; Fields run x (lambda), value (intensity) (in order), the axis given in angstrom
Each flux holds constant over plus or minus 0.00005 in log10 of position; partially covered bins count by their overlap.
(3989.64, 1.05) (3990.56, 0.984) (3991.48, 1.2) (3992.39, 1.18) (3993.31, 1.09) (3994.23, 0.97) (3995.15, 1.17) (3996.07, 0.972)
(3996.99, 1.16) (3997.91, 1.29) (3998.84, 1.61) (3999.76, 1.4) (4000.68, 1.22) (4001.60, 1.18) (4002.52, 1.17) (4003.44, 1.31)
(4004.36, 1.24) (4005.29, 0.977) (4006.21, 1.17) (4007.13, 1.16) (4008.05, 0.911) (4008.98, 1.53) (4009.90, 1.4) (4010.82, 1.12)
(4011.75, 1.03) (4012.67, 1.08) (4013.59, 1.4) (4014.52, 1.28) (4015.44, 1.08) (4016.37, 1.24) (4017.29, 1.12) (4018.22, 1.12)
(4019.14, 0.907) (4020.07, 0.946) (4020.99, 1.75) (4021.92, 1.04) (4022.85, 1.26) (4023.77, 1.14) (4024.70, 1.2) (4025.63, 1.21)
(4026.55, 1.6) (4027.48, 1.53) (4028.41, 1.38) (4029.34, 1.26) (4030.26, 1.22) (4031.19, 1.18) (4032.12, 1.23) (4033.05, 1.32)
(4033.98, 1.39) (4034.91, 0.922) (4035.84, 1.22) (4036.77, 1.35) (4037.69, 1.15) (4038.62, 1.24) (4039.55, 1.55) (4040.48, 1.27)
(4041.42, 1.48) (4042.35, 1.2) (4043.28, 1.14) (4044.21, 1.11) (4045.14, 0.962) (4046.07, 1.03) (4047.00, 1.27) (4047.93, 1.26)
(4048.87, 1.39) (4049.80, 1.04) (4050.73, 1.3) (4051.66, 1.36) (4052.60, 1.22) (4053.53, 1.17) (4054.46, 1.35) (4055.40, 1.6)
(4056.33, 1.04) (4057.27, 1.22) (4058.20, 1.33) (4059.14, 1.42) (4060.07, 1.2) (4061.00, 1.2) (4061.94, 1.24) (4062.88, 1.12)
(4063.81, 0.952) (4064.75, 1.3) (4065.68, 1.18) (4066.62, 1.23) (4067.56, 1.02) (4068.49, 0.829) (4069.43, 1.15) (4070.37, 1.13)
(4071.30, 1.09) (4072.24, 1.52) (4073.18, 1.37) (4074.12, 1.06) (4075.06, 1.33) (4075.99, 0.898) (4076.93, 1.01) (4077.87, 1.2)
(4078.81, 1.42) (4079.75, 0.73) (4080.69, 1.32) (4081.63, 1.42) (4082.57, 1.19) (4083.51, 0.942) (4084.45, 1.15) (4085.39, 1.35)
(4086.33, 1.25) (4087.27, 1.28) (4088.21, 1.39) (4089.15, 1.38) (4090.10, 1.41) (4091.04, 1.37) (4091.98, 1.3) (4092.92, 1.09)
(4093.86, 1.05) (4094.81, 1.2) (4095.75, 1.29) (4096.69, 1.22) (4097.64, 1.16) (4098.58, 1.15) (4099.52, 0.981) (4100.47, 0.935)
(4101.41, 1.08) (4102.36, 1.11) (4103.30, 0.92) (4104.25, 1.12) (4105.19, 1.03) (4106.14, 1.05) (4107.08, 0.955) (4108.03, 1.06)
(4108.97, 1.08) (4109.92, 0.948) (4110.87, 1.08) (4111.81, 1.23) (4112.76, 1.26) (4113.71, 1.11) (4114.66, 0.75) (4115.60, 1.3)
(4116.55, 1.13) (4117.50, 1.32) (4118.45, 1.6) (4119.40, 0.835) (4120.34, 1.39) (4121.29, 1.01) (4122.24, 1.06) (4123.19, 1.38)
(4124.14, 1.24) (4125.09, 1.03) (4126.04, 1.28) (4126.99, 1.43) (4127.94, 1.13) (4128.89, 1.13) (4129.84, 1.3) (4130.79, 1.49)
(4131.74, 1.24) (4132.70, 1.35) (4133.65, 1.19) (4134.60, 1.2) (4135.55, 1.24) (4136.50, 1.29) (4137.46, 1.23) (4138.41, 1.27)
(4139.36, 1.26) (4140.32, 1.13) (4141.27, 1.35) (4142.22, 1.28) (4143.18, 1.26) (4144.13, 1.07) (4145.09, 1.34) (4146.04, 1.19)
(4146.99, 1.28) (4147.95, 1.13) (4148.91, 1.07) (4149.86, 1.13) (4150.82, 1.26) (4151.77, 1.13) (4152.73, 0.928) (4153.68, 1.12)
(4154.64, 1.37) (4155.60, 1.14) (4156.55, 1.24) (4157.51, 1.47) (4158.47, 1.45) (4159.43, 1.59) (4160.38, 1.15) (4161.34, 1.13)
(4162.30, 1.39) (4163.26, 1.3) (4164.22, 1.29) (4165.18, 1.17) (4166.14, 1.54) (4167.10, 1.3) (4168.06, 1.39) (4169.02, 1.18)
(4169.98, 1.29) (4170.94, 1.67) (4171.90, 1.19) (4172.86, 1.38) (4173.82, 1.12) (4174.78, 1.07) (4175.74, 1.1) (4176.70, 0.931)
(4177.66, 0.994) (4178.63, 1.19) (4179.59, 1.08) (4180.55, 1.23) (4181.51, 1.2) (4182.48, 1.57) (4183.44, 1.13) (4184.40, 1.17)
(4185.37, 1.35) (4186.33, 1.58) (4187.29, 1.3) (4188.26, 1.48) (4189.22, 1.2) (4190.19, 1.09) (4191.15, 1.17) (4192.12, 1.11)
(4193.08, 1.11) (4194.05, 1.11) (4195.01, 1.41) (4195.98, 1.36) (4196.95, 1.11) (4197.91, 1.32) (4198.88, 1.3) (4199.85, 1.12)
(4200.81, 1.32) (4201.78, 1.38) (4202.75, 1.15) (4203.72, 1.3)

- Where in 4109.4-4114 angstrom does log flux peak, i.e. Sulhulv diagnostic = 4112.76 angstrom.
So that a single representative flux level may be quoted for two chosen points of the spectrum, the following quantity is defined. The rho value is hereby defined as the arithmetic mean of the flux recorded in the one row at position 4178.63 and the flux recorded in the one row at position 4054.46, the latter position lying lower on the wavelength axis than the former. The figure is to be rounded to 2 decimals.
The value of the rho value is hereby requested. 1.27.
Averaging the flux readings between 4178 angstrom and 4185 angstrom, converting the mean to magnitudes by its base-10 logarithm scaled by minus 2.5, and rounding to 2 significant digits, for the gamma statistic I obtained -0.22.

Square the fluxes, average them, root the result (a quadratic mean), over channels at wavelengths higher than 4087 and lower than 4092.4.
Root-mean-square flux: 1.36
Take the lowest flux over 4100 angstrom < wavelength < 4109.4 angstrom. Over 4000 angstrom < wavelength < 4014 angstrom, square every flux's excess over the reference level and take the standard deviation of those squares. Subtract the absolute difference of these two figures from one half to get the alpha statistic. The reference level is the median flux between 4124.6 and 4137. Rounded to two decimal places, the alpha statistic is -0.39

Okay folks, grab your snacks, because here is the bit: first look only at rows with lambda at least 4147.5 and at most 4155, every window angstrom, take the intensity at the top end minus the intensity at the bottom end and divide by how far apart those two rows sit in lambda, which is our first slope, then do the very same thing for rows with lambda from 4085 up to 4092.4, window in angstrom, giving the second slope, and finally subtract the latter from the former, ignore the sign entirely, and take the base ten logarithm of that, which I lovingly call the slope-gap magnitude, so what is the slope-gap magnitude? -1.4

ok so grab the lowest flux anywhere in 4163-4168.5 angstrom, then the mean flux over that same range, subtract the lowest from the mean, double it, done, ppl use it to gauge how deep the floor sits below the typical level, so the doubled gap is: 0.32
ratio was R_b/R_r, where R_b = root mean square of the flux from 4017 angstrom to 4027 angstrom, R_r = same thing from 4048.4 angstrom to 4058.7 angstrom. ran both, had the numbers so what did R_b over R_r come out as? 0.96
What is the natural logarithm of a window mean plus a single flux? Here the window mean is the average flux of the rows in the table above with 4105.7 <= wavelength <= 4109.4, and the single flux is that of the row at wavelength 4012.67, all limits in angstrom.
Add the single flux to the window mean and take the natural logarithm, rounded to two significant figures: 0.75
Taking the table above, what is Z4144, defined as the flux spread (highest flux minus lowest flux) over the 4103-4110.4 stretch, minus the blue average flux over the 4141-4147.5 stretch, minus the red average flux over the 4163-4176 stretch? -2.3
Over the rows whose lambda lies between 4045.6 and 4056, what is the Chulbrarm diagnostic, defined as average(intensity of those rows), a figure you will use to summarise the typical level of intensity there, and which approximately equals 1.27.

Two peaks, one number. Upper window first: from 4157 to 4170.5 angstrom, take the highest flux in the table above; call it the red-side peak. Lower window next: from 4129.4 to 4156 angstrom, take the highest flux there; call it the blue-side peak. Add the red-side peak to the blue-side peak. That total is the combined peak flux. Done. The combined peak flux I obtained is 3.08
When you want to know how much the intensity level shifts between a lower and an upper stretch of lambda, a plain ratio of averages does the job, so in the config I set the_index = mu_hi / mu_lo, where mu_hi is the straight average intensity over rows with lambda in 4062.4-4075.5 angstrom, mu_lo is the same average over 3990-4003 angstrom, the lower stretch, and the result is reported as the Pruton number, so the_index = 0.98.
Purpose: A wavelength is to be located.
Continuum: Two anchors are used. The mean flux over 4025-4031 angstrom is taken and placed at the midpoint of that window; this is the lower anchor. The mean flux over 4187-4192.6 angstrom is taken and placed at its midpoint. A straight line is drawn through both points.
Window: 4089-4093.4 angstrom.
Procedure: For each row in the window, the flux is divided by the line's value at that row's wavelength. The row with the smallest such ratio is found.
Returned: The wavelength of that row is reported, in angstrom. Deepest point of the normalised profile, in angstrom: 4092.92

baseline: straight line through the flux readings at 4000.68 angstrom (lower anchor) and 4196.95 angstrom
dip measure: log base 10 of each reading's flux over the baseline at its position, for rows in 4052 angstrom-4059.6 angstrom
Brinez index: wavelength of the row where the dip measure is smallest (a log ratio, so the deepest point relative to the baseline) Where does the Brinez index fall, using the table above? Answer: 4056.33 angstrom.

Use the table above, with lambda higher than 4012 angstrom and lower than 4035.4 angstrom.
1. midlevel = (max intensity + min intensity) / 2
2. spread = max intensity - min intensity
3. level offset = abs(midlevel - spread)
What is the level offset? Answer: 0.49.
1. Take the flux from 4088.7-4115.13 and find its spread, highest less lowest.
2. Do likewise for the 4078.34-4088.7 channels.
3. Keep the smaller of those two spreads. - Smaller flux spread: 0.66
